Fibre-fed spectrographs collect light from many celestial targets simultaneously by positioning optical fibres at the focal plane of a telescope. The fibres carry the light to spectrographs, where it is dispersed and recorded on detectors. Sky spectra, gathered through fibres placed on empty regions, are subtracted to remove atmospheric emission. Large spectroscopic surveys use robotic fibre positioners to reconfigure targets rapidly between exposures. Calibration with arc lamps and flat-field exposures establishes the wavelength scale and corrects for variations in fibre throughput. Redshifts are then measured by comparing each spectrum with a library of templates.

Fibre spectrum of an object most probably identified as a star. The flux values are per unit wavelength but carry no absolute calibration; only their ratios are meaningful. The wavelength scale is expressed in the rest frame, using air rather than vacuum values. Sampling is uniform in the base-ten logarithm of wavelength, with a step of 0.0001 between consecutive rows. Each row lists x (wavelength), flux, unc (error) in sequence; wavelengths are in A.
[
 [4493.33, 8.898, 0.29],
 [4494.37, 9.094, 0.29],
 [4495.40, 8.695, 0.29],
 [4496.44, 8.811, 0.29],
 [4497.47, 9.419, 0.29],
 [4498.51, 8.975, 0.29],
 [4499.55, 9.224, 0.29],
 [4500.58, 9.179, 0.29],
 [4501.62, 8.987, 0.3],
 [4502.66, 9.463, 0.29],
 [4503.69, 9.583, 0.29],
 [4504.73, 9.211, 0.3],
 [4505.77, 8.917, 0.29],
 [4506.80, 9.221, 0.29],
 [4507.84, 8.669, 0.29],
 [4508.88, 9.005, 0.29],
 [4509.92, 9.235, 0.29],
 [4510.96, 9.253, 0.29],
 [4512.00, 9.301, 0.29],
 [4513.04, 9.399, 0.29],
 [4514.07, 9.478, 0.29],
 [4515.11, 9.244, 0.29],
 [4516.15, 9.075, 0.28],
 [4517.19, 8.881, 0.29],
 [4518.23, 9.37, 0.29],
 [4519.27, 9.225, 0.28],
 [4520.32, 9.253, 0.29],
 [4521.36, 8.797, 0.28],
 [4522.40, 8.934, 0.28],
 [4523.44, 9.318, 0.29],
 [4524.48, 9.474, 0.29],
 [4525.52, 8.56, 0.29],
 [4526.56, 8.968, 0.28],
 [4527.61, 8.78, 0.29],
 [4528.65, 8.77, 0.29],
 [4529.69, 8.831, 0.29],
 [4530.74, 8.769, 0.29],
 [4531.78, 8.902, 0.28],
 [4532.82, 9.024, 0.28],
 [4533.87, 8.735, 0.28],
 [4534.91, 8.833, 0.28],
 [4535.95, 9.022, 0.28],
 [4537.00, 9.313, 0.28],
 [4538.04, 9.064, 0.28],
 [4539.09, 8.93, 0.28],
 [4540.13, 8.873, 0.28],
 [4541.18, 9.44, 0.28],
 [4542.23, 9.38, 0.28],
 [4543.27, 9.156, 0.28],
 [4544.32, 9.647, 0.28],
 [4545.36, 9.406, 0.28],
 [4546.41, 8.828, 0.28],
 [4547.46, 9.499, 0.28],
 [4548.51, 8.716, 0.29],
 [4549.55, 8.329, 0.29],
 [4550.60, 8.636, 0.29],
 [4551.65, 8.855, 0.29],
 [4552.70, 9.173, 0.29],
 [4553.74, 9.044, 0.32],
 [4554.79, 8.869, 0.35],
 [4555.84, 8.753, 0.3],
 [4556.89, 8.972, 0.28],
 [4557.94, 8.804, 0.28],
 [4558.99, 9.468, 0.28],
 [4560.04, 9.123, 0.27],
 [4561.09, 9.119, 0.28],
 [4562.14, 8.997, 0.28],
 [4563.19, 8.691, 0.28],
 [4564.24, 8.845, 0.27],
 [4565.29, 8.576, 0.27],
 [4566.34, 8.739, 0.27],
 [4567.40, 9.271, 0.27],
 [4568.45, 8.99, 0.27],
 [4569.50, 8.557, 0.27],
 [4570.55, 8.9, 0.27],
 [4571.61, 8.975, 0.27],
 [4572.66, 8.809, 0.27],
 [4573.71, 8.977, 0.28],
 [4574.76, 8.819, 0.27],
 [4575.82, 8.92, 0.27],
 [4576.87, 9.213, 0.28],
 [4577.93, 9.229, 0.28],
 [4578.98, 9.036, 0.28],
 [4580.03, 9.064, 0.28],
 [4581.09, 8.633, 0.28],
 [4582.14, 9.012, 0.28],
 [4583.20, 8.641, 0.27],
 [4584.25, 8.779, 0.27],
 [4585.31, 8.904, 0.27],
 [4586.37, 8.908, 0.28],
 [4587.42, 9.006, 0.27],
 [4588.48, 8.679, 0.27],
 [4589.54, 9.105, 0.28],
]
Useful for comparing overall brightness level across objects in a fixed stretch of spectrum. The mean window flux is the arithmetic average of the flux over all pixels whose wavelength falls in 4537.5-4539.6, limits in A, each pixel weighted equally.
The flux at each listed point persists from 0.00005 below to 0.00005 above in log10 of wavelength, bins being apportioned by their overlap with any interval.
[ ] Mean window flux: 9.00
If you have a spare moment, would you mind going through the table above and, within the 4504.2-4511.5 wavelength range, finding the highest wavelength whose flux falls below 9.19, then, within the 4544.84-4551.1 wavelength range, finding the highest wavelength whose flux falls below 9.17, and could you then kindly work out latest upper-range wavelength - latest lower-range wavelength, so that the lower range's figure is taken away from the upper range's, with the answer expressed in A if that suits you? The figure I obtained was 41.7 A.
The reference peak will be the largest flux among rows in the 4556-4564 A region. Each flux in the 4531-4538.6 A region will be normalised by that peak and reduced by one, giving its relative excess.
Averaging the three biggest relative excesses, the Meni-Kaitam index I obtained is -0.04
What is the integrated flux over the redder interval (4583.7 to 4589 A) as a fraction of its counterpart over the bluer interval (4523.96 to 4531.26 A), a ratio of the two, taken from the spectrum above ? 0.72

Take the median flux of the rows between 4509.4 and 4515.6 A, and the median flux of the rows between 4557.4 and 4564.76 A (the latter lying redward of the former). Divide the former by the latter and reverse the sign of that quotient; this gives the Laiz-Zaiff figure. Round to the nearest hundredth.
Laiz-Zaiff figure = -1.03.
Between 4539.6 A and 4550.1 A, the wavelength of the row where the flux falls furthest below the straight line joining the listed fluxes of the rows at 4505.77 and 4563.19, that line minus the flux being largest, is 4549.55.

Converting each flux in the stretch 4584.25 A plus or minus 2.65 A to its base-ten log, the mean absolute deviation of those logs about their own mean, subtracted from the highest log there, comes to 0.949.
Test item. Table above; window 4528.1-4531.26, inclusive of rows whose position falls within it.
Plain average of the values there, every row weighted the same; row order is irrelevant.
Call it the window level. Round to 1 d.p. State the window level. 8.8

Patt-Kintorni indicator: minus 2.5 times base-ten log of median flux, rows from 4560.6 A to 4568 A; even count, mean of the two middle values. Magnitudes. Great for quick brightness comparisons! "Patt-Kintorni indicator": -2.37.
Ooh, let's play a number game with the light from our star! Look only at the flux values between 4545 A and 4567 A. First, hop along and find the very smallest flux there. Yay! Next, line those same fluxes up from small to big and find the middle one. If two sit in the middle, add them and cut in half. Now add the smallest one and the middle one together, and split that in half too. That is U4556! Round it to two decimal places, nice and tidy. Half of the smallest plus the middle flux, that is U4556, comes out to 8.59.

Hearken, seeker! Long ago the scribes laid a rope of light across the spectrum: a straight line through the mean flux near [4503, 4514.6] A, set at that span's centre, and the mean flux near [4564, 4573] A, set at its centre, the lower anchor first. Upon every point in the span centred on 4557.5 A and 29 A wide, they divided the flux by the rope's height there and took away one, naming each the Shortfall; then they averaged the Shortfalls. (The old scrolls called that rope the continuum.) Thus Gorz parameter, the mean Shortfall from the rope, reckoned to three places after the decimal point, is 0.005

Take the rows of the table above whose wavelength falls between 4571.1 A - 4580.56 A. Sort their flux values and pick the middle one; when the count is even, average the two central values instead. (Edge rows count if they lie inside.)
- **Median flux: 8.98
